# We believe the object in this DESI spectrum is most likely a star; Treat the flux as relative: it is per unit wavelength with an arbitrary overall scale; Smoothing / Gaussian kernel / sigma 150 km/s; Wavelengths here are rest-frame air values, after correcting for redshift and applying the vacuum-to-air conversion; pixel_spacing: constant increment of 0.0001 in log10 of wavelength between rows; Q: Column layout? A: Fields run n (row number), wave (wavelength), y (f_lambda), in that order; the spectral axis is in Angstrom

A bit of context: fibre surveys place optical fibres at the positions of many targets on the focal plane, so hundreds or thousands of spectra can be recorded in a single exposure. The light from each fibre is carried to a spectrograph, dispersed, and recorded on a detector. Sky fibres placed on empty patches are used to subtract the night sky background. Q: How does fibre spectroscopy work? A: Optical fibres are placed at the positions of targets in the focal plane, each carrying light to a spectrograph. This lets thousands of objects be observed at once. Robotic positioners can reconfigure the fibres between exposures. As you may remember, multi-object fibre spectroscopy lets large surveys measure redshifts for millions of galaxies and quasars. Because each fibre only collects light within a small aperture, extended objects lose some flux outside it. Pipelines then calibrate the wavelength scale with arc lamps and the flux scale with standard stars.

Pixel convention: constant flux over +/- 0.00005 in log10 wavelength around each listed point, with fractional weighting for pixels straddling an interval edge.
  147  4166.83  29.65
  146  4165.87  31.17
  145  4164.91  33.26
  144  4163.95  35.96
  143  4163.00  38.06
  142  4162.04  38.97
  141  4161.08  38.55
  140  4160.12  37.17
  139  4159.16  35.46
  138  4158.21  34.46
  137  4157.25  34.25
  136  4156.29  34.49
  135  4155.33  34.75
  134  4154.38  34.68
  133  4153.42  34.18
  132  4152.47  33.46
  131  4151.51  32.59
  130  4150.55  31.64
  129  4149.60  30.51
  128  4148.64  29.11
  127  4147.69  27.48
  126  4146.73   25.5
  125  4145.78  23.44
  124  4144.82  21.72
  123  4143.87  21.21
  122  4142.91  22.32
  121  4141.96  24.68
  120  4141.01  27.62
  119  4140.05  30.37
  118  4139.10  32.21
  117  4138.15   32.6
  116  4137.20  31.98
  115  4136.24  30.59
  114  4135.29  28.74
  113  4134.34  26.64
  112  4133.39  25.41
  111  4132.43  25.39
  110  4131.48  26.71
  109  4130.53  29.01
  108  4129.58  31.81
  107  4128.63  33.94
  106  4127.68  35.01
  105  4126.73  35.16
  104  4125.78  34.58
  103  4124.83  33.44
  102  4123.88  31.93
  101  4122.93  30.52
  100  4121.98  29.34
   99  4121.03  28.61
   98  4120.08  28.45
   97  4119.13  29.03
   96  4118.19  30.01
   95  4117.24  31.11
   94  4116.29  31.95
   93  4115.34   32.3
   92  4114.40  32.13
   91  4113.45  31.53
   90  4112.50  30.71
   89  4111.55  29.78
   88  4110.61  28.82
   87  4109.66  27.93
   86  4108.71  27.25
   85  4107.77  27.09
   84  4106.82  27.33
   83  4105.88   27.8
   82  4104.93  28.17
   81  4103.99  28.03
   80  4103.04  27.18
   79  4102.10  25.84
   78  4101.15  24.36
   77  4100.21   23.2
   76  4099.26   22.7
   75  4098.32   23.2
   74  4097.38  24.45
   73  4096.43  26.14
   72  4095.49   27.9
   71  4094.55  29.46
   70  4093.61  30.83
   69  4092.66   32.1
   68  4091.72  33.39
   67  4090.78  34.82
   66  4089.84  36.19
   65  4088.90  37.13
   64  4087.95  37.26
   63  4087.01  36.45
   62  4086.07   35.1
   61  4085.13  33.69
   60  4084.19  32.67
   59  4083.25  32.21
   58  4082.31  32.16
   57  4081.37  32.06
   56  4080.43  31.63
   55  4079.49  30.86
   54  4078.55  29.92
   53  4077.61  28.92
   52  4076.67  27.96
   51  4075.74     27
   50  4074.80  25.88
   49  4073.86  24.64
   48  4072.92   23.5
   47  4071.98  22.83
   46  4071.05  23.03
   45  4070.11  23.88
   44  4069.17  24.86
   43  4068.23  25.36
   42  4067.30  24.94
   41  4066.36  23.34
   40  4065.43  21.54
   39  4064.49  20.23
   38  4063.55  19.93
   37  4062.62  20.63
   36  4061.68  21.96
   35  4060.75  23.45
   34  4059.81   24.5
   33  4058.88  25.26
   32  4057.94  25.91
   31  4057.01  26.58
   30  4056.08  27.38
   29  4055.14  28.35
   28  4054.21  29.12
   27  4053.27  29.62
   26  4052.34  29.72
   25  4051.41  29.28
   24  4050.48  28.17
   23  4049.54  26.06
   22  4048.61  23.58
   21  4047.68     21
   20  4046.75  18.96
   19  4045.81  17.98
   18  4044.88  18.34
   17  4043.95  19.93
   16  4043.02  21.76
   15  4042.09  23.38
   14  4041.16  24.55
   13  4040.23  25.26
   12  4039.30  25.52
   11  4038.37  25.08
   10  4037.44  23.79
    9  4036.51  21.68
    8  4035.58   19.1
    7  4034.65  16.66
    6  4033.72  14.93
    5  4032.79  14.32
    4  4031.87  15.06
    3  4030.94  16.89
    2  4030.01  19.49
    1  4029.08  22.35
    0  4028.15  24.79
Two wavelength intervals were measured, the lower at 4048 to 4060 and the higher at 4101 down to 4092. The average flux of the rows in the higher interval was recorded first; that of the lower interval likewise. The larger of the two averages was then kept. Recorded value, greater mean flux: 27.2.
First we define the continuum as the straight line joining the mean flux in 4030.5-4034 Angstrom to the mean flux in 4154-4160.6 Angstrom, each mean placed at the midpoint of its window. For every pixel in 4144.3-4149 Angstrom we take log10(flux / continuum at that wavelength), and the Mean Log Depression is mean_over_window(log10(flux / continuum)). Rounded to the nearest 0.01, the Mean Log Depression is -0.12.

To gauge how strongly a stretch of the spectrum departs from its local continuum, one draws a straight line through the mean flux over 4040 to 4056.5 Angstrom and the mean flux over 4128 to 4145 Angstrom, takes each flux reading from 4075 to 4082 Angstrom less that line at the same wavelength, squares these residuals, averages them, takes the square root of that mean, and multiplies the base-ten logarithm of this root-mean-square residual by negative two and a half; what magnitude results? -1.6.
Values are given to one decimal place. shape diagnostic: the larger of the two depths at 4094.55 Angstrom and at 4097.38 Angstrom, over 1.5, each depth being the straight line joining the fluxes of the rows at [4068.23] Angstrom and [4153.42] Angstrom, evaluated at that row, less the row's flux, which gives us 2.6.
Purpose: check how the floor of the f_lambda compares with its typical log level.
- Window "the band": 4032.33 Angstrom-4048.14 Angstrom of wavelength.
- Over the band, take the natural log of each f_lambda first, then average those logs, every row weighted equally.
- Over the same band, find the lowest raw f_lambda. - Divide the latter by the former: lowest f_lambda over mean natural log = 4.75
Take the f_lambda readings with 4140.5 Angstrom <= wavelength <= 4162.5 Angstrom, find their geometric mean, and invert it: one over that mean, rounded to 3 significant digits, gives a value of 0.0330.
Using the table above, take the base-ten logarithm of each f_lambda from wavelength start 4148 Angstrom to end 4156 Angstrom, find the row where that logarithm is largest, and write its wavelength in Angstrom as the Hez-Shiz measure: 4155.33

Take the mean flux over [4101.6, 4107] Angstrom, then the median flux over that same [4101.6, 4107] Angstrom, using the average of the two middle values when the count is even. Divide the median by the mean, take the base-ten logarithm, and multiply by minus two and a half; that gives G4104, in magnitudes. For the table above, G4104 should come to -0.007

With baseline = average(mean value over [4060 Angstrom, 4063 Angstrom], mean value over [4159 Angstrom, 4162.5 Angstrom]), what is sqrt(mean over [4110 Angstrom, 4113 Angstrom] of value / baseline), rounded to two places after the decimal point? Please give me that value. 1.00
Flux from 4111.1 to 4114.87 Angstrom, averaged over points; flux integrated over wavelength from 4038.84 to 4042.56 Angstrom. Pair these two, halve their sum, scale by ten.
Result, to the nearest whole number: 614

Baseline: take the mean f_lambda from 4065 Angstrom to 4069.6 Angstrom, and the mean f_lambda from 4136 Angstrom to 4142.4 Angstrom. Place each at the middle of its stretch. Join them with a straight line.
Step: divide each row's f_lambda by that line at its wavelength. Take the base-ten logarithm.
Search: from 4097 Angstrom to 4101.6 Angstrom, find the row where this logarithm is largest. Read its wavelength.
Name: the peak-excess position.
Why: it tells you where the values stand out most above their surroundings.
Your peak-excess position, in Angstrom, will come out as 4097.38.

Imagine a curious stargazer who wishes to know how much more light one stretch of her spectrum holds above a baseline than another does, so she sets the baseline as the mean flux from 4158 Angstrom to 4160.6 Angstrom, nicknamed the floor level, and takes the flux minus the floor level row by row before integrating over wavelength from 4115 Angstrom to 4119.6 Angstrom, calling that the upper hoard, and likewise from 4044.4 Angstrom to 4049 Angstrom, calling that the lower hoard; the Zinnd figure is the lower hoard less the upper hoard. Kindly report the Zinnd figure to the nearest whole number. -50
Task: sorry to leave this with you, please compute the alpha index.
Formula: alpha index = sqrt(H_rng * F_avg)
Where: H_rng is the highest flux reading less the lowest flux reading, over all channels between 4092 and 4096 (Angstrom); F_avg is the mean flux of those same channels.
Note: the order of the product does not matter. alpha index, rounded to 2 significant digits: 11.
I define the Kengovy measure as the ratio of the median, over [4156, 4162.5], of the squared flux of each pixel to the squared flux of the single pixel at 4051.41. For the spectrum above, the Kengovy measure 1.5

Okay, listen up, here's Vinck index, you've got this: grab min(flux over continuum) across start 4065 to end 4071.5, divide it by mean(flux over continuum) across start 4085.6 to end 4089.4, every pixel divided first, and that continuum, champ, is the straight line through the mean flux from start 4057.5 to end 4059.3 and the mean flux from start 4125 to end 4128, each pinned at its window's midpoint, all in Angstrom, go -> 0.66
